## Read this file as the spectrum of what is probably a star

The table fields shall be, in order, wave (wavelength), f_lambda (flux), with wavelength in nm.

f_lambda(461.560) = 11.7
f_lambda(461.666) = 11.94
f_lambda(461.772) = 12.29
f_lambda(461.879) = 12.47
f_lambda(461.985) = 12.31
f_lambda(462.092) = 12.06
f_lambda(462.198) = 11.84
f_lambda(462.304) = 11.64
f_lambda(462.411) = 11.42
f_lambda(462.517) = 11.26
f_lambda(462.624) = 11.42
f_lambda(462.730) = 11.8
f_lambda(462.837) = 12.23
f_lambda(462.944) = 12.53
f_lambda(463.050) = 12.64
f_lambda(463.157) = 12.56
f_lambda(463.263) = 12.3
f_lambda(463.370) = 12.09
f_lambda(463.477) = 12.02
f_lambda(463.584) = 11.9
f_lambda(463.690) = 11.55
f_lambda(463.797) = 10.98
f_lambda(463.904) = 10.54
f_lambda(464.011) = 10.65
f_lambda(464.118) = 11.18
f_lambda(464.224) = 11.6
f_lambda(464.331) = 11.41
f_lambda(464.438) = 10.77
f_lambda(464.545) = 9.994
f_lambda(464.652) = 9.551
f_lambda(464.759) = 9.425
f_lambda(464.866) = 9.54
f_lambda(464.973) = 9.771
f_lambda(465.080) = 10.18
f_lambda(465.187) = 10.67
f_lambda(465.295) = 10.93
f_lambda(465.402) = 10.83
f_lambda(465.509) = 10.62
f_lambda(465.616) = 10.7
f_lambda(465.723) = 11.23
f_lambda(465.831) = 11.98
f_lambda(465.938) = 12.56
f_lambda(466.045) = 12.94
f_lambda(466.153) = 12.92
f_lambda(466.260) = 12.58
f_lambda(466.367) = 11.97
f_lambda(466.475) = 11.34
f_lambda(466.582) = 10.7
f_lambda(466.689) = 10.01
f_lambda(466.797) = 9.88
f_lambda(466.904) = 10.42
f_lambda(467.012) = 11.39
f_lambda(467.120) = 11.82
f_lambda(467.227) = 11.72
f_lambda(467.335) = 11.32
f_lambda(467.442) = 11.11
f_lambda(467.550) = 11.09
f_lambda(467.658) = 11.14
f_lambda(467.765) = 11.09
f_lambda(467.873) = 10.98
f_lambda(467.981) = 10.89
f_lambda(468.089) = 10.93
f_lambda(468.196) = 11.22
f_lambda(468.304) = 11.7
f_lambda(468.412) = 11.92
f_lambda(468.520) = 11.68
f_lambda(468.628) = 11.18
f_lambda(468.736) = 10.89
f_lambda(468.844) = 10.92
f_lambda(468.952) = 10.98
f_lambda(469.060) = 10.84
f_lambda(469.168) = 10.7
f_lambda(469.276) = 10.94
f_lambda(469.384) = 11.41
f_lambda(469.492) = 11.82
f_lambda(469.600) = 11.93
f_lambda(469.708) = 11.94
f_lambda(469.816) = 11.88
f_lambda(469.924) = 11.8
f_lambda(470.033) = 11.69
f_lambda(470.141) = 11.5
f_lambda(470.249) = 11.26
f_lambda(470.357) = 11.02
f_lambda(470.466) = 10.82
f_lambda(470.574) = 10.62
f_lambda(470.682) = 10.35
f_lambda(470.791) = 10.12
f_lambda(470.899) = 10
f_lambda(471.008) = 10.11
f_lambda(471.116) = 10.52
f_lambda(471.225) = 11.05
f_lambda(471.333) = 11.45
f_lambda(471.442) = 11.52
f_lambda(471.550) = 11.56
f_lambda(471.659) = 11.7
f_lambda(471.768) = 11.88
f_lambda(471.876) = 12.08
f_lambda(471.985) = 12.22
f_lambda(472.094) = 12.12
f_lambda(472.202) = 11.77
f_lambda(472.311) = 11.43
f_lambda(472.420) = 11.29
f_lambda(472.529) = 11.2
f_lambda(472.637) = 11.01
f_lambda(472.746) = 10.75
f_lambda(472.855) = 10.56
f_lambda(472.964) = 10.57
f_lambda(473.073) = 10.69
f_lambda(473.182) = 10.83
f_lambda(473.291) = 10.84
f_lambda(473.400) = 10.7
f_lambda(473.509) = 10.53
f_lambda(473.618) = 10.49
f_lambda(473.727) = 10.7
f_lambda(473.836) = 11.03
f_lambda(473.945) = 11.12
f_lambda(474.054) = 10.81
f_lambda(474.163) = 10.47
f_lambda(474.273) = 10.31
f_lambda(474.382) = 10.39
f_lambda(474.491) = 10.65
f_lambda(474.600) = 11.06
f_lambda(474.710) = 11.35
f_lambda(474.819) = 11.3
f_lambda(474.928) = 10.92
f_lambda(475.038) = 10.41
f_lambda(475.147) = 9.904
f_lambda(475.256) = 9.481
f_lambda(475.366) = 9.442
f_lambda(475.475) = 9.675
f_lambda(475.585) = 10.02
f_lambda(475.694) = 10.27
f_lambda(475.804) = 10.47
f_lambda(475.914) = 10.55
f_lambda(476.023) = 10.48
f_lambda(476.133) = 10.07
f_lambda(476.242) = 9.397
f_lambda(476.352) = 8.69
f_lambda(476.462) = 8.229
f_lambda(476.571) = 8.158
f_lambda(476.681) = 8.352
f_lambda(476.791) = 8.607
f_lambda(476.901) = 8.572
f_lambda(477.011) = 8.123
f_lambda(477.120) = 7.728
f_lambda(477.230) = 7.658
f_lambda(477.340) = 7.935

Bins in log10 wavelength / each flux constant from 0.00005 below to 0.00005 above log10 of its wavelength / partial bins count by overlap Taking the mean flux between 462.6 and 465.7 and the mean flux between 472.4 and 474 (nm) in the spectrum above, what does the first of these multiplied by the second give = 120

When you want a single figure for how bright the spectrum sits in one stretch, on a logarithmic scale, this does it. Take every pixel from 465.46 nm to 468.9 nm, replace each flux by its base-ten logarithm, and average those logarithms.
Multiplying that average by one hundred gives 105.4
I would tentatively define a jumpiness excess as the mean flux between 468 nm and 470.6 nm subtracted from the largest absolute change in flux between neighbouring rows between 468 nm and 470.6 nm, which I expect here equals -10.8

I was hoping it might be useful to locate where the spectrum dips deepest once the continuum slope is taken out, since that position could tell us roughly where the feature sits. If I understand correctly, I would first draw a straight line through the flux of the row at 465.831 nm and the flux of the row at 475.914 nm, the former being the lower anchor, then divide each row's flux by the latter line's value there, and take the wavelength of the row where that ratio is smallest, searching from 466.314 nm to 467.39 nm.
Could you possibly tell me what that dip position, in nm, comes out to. 466.797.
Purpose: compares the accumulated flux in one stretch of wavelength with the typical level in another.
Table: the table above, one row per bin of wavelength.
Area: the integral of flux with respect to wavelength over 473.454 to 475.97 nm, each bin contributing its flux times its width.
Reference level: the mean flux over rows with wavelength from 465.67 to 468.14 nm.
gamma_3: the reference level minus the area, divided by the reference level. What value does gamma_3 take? -1.32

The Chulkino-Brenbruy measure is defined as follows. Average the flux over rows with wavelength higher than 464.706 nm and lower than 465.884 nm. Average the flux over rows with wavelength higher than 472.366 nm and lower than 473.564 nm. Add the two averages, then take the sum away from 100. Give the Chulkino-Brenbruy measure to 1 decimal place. 78.7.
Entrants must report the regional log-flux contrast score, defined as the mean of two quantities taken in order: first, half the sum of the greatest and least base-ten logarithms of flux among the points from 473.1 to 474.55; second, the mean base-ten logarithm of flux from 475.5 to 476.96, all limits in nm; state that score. 1.00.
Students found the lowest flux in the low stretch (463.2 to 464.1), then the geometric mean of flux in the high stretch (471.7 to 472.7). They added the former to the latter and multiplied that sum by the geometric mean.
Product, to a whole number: 259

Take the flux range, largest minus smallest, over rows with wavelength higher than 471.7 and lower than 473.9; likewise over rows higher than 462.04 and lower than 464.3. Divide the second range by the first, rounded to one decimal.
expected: 1.2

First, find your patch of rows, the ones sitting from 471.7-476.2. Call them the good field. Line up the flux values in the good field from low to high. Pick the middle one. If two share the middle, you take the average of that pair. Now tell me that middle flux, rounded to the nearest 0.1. 10.7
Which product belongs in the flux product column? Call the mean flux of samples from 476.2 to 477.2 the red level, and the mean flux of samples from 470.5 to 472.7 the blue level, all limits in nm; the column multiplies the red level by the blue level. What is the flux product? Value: 94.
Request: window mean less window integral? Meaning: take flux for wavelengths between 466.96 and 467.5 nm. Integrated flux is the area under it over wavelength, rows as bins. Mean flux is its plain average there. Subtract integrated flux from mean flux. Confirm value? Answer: 5.3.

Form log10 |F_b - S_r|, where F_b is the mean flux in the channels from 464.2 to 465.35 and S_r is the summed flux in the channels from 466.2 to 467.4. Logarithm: 2.05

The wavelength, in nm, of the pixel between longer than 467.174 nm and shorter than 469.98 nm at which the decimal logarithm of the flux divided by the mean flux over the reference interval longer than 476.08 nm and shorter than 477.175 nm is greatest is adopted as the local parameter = 469.708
